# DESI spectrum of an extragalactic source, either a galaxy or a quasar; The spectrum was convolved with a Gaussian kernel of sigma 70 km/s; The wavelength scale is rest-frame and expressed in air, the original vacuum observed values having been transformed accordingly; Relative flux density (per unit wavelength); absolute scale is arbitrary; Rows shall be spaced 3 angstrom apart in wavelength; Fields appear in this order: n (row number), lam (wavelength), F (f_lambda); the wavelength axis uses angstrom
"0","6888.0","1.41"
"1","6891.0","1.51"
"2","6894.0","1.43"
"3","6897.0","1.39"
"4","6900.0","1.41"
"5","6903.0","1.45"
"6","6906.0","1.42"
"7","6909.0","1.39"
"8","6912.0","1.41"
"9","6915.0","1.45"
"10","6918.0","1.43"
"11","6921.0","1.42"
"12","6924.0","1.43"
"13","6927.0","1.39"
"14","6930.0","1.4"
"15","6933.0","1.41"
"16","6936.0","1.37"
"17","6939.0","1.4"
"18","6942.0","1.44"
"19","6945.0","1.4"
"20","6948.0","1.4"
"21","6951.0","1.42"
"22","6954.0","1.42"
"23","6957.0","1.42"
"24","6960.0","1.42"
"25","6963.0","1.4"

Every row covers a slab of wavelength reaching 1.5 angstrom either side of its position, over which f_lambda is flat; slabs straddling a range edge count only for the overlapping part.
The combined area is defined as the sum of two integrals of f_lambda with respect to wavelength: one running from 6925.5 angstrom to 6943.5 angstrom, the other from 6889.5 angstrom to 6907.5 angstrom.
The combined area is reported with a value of 51.1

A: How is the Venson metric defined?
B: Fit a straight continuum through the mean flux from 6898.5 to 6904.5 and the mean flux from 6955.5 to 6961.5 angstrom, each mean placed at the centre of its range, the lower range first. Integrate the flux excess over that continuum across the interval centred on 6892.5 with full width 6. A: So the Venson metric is 0.231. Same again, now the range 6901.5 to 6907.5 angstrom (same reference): 0.033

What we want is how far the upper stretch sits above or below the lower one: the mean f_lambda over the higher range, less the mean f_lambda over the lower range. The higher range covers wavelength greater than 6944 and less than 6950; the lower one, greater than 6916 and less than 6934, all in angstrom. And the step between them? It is -0.013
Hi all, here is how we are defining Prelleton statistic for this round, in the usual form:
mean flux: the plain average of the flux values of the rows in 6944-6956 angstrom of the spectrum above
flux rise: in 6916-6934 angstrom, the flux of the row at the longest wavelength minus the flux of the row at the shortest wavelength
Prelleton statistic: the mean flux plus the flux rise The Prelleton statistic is 1.39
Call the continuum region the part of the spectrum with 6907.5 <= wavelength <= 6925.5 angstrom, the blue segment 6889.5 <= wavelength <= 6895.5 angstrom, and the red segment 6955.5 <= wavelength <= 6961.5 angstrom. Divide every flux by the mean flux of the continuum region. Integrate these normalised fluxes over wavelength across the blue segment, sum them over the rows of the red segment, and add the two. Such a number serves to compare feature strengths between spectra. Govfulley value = 8.20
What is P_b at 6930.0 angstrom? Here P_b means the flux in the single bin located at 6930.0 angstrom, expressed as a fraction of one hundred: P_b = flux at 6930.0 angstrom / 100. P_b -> 0.0140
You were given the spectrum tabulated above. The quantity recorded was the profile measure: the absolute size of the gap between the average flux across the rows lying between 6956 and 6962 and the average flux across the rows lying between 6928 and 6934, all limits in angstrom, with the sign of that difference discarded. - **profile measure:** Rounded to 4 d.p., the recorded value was 0.0150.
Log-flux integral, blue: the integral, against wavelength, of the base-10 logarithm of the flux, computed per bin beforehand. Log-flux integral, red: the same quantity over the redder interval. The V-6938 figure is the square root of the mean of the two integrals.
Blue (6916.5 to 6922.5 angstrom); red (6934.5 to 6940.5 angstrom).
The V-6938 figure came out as 0.941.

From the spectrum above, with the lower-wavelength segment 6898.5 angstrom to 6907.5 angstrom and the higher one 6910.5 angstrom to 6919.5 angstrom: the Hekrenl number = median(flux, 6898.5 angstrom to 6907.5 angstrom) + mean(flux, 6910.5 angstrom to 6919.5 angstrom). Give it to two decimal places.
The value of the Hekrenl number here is 2.85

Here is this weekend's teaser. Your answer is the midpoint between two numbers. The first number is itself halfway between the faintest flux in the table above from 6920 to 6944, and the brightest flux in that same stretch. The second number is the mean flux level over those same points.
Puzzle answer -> 1.41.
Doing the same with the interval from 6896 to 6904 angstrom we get 1.42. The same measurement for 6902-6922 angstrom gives 1.42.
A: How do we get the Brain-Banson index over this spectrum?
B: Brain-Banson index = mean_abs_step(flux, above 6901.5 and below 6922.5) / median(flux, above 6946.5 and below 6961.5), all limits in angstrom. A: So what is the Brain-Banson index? 0.0176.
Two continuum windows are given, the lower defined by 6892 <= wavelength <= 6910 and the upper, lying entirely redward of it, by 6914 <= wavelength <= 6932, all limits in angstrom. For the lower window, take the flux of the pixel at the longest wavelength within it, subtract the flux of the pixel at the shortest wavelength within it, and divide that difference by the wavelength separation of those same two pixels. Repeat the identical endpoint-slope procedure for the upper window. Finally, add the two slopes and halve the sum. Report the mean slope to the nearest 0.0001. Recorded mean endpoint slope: -0.0030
